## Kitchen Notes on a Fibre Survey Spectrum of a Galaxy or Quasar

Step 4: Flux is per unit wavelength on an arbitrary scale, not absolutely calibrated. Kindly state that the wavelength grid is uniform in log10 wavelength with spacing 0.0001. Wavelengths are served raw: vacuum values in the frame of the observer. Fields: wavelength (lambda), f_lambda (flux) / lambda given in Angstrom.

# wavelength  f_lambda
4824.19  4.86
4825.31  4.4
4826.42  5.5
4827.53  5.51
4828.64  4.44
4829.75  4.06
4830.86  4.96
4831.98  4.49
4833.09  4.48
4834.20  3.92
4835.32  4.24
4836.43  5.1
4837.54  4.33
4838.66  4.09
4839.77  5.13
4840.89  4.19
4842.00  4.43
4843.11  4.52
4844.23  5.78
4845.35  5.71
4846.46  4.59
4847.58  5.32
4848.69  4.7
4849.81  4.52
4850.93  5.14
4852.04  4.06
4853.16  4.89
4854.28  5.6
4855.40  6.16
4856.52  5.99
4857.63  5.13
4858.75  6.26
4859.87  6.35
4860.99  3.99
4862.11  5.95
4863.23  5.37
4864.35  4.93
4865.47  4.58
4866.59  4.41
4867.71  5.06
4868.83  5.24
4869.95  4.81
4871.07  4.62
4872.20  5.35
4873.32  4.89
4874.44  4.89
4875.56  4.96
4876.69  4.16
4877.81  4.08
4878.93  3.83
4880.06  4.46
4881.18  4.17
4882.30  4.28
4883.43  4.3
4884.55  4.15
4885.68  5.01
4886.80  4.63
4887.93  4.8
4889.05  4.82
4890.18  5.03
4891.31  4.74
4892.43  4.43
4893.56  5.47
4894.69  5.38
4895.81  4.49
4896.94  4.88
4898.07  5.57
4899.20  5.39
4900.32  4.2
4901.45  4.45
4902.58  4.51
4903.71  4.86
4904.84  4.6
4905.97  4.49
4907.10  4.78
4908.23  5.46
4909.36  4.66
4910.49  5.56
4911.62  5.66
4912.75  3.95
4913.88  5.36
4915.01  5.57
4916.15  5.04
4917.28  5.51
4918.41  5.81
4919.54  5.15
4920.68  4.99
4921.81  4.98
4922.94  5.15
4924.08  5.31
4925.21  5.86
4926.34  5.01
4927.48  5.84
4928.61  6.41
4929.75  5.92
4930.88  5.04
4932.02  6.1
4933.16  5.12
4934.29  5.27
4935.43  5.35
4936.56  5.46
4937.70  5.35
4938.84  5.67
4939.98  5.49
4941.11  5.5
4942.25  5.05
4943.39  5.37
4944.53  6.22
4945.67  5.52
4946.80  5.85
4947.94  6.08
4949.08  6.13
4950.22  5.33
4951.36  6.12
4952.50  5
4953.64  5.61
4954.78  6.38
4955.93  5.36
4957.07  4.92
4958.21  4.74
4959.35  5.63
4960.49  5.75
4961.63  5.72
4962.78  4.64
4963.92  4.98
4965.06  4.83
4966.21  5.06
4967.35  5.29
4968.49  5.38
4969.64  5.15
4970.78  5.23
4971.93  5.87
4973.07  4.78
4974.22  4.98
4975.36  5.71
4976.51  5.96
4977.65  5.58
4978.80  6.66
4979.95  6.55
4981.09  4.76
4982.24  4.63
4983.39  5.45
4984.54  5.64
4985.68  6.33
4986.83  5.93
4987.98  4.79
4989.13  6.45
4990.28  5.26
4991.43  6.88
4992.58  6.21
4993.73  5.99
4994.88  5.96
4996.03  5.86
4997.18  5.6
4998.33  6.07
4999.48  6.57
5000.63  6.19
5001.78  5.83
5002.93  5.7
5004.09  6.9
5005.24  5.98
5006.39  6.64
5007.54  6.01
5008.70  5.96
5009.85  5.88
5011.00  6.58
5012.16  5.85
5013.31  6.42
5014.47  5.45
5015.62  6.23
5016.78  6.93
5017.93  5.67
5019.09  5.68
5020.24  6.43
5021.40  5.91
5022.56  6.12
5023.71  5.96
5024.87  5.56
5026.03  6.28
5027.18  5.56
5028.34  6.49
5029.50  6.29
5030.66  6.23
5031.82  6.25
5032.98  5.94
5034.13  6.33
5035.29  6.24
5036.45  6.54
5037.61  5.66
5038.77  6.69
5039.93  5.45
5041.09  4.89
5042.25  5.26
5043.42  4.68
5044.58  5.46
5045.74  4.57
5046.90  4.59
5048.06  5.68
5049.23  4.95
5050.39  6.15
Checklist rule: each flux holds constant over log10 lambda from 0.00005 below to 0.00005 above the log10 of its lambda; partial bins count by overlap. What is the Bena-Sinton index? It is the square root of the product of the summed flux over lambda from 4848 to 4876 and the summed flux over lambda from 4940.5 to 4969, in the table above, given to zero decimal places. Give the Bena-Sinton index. 132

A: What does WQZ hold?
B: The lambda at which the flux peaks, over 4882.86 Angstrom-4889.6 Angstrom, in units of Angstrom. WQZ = 4885.68 Angstrom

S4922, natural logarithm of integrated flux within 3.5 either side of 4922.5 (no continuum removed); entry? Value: 3.6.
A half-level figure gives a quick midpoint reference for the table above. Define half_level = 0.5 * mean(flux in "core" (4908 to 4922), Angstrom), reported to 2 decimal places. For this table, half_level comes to 2.60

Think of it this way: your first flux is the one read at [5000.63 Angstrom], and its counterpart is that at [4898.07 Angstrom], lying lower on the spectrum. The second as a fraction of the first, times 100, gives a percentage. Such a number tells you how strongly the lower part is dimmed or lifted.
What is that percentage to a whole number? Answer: 90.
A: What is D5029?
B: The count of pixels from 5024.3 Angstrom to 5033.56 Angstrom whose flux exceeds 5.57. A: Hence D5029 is 6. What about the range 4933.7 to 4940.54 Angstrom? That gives 1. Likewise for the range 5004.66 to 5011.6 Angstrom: 6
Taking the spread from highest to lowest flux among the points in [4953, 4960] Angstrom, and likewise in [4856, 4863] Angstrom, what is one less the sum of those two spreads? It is -3.0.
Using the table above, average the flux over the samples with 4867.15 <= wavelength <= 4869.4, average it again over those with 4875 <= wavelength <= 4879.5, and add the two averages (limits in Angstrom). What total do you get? 9.4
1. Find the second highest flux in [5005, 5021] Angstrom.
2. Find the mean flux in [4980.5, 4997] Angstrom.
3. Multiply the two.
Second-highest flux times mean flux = 38.0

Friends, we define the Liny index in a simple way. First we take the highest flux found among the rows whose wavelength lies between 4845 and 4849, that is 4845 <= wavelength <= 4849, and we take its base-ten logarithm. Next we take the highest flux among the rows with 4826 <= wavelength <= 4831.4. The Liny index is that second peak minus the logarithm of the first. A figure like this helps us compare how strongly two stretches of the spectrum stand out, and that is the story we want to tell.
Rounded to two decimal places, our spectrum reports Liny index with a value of 4.75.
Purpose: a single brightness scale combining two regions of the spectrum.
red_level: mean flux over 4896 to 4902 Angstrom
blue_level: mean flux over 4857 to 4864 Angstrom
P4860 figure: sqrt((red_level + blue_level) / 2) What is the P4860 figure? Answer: 2.28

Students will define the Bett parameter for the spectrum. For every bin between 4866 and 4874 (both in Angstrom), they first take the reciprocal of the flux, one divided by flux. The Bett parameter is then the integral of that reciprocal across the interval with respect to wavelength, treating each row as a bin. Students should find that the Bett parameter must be 1.6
